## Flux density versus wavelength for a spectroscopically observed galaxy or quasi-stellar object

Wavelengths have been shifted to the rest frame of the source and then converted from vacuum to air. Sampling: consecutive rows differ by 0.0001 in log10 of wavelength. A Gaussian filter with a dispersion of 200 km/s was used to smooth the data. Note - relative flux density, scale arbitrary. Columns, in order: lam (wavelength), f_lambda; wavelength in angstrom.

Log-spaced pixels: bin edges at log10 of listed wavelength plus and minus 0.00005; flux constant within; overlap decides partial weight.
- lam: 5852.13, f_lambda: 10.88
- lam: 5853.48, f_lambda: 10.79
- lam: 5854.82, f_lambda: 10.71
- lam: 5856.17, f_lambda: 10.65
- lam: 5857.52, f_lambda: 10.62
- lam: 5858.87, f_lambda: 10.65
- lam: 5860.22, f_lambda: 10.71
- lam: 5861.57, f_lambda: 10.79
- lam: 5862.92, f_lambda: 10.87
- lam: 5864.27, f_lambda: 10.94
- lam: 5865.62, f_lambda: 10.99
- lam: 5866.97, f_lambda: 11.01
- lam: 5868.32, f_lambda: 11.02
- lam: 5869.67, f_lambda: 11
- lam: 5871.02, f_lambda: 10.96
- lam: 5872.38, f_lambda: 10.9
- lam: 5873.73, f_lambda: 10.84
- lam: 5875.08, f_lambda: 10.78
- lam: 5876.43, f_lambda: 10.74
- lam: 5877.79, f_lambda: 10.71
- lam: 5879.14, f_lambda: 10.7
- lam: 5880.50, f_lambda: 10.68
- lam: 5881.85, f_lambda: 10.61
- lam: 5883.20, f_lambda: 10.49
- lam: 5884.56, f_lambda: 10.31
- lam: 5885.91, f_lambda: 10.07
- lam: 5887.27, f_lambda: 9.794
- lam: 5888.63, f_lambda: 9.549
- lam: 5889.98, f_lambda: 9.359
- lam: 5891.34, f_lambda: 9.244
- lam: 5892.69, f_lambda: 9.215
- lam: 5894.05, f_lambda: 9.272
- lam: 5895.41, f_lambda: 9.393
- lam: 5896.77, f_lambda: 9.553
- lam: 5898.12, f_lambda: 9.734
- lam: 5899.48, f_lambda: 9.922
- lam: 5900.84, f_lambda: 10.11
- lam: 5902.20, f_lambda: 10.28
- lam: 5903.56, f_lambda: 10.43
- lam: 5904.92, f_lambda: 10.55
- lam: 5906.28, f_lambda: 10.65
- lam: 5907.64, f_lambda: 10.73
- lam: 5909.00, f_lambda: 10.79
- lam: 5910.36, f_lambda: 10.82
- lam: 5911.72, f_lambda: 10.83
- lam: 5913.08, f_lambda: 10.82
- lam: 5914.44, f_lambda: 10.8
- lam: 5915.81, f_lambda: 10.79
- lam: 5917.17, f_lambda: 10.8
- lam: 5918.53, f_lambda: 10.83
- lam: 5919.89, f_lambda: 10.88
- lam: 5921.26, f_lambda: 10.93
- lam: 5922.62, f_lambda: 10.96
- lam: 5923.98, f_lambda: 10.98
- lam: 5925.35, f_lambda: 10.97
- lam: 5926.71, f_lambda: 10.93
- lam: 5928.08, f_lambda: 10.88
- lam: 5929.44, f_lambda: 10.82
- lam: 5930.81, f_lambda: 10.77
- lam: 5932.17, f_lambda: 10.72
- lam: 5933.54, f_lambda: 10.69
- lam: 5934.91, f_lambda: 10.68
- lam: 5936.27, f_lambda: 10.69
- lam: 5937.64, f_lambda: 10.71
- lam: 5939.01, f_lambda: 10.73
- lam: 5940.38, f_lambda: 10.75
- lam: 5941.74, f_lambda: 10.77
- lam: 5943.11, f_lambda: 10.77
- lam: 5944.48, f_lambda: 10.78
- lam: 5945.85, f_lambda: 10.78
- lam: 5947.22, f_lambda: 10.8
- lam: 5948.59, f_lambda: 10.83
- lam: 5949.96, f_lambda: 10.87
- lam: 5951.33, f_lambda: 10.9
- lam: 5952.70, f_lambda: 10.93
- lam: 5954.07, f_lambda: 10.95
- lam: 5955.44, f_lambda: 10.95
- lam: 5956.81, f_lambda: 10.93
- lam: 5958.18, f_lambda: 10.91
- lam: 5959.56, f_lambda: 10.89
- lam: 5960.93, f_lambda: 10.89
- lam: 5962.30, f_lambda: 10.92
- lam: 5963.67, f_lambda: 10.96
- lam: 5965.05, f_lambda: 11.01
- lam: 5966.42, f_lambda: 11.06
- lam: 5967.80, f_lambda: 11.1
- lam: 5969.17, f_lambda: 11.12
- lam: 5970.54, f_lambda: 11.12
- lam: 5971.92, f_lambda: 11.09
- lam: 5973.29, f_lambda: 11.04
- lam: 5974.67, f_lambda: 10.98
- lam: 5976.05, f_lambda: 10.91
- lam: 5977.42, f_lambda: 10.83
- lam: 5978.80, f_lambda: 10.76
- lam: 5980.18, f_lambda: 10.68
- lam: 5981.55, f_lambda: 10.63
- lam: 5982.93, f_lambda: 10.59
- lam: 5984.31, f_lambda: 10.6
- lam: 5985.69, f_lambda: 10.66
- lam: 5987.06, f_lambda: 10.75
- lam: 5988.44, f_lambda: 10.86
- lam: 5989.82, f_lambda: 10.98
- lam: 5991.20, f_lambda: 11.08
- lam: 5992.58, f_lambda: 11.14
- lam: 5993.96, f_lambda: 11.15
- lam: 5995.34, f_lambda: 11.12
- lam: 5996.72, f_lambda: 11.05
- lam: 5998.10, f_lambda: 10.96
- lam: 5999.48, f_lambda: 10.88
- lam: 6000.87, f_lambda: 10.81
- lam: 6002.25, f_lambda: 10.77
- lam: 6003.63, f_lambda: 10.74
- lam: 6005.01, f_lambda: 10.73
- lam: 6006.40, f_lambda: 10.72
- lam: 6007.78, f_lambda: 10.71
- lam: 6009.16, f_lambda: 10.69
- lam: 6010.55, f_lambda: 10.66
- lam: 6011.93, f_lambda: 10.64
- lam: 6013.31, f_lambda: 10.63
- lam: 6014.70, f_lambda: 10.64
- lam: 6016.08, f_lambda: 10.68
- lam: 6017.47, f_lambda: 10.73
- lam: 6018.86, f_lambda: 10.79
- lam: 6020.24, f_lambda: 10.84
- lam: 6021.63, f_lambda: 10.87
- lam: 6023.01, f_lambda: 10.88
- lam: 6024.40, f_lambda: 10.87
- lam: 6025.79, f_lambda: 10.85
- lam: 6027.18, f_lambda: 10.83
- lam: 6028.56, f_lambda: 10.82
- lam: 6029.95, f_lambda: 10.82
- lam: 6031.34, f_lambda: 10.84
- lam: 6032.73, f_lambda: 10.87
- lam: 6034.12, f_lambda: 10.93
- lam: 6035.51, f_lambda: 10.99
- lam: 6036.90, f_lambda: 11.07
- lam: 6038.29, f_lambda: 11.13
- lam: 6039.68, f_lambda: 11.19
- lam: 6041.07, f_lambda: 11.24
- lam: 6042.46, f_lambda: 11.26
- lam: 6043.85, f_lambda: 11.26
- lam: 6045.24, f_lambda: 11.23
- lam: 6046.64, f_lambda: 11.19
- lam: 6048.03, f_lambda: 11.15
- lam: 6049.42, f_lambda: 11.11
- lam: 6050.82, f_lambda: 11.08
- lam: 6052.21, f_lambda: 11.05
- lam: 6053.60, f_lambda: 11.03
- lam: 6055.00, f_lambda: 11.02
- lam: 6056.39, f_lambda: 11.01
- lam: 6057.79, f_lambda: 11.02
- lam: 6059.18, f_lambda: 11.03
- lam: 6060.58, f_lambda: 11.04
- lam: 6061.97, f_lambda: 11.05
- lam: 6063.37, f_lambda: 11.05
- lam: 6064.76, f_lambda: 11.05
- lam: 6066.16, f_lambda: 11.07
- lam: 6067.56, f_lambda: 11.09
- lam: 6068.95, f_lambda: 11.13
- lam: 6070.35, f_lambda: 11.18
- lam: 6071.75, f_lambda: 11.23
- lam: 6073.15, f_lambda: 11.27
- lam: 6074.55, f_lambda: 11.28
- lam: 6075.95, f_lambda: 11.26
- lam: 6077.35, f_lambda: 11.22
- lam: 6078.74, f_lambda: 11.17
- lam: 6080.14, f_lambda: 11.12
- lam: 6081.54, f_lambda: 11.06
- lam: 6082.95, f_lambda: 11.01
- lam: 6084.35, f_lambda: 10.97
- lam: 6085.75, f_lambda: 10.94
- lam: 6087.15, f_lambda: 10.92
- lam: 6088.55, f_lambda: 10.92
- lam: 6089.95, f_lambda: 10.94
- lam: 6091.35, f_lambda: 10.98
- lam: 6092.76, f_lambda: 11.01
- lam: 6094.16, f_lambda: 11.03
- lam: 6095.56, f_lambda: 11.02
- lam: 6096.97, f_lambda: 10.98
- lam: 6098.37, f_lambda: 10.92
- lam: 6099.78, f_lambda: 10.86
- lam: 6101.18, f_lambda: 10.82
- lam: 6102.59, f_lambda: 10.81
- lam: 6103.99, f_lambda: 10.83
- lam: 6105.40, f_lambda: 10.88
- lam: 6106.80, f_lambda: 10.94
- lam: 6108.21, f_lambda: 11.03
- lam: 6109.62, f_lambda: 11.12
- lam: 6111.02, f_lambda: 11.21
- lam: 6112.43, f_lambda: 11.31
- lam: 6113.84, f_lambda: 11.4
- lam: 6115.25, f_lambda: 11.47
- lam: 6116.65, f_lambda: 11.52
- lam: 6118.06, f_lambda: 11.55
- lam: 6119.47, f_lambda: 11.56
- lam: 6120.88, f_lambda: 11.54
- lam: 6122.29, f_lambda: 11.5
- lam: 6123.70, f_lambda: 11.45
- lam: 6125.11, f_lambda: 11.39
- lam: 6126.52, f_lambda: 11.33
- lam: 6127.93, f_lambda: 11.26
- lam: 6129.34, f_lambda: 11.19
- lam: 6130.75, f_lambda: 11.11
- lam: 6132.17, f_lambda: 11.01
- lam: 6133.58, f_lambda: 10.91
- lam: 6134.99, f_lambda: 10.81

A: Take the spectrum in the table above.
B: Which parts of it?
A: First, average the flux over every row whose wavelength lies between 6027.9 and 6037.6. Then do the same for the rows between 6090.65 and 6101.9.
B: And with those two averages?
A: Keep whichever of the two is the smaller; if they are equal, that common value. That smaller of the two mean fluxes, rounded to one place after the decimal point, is 10.9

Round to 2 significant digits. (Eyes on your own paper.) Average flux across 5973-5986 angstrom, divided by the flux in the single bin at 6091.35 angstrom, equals 0.98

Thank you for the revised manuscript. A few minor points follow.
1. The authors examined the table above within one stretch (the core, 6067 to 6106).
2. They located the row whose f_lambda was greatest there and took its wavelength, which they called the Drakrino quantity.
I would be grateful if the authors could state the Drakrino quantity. 6074.55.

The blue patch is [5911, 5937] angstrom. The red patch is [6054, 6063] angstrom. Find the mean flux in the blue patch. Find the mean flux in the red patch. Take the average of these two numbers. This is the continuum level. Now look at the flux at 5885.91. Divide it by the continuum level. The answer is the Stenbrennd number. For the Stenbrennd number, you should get 0.92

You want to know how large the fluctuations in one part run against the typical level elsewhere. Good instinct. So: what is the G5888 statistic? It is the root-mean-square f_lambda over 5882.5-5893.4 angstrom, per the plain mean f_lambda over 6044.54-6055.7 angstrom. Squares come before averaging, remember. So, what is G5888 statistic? 0.879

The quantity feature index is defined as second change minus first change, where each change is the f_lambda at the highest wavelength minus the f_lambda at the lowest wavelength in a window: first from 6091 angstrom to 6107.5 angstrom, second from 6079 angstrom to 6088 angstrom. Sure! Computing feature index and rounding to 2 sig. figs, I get -0.16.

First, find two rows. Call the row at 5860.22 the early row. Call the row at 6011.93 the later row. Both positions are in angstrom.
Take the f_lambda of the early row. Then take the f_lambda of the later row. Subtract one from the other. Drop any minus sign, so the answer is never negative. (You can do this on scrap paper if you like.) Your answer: 0.07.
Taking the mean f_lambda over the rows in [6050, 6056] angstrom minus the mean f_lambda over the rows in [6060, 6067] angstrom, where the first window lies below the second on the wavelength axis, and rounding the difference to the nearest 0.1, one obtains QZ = 0.0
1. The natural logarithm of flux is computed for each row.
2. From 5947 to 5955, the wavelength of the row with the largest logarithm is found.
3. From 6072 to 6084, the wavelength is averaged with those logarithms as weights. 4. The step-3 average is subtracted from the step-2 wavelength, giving -124.0 angstrom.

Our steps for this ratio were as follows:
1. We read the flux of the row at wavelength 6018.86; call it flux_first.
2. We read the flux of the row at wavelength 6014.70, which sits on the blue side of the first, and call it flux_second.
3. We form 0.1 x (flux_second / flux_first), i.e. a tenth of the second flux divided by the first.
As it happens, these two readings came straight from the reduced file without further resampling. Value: 0.099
